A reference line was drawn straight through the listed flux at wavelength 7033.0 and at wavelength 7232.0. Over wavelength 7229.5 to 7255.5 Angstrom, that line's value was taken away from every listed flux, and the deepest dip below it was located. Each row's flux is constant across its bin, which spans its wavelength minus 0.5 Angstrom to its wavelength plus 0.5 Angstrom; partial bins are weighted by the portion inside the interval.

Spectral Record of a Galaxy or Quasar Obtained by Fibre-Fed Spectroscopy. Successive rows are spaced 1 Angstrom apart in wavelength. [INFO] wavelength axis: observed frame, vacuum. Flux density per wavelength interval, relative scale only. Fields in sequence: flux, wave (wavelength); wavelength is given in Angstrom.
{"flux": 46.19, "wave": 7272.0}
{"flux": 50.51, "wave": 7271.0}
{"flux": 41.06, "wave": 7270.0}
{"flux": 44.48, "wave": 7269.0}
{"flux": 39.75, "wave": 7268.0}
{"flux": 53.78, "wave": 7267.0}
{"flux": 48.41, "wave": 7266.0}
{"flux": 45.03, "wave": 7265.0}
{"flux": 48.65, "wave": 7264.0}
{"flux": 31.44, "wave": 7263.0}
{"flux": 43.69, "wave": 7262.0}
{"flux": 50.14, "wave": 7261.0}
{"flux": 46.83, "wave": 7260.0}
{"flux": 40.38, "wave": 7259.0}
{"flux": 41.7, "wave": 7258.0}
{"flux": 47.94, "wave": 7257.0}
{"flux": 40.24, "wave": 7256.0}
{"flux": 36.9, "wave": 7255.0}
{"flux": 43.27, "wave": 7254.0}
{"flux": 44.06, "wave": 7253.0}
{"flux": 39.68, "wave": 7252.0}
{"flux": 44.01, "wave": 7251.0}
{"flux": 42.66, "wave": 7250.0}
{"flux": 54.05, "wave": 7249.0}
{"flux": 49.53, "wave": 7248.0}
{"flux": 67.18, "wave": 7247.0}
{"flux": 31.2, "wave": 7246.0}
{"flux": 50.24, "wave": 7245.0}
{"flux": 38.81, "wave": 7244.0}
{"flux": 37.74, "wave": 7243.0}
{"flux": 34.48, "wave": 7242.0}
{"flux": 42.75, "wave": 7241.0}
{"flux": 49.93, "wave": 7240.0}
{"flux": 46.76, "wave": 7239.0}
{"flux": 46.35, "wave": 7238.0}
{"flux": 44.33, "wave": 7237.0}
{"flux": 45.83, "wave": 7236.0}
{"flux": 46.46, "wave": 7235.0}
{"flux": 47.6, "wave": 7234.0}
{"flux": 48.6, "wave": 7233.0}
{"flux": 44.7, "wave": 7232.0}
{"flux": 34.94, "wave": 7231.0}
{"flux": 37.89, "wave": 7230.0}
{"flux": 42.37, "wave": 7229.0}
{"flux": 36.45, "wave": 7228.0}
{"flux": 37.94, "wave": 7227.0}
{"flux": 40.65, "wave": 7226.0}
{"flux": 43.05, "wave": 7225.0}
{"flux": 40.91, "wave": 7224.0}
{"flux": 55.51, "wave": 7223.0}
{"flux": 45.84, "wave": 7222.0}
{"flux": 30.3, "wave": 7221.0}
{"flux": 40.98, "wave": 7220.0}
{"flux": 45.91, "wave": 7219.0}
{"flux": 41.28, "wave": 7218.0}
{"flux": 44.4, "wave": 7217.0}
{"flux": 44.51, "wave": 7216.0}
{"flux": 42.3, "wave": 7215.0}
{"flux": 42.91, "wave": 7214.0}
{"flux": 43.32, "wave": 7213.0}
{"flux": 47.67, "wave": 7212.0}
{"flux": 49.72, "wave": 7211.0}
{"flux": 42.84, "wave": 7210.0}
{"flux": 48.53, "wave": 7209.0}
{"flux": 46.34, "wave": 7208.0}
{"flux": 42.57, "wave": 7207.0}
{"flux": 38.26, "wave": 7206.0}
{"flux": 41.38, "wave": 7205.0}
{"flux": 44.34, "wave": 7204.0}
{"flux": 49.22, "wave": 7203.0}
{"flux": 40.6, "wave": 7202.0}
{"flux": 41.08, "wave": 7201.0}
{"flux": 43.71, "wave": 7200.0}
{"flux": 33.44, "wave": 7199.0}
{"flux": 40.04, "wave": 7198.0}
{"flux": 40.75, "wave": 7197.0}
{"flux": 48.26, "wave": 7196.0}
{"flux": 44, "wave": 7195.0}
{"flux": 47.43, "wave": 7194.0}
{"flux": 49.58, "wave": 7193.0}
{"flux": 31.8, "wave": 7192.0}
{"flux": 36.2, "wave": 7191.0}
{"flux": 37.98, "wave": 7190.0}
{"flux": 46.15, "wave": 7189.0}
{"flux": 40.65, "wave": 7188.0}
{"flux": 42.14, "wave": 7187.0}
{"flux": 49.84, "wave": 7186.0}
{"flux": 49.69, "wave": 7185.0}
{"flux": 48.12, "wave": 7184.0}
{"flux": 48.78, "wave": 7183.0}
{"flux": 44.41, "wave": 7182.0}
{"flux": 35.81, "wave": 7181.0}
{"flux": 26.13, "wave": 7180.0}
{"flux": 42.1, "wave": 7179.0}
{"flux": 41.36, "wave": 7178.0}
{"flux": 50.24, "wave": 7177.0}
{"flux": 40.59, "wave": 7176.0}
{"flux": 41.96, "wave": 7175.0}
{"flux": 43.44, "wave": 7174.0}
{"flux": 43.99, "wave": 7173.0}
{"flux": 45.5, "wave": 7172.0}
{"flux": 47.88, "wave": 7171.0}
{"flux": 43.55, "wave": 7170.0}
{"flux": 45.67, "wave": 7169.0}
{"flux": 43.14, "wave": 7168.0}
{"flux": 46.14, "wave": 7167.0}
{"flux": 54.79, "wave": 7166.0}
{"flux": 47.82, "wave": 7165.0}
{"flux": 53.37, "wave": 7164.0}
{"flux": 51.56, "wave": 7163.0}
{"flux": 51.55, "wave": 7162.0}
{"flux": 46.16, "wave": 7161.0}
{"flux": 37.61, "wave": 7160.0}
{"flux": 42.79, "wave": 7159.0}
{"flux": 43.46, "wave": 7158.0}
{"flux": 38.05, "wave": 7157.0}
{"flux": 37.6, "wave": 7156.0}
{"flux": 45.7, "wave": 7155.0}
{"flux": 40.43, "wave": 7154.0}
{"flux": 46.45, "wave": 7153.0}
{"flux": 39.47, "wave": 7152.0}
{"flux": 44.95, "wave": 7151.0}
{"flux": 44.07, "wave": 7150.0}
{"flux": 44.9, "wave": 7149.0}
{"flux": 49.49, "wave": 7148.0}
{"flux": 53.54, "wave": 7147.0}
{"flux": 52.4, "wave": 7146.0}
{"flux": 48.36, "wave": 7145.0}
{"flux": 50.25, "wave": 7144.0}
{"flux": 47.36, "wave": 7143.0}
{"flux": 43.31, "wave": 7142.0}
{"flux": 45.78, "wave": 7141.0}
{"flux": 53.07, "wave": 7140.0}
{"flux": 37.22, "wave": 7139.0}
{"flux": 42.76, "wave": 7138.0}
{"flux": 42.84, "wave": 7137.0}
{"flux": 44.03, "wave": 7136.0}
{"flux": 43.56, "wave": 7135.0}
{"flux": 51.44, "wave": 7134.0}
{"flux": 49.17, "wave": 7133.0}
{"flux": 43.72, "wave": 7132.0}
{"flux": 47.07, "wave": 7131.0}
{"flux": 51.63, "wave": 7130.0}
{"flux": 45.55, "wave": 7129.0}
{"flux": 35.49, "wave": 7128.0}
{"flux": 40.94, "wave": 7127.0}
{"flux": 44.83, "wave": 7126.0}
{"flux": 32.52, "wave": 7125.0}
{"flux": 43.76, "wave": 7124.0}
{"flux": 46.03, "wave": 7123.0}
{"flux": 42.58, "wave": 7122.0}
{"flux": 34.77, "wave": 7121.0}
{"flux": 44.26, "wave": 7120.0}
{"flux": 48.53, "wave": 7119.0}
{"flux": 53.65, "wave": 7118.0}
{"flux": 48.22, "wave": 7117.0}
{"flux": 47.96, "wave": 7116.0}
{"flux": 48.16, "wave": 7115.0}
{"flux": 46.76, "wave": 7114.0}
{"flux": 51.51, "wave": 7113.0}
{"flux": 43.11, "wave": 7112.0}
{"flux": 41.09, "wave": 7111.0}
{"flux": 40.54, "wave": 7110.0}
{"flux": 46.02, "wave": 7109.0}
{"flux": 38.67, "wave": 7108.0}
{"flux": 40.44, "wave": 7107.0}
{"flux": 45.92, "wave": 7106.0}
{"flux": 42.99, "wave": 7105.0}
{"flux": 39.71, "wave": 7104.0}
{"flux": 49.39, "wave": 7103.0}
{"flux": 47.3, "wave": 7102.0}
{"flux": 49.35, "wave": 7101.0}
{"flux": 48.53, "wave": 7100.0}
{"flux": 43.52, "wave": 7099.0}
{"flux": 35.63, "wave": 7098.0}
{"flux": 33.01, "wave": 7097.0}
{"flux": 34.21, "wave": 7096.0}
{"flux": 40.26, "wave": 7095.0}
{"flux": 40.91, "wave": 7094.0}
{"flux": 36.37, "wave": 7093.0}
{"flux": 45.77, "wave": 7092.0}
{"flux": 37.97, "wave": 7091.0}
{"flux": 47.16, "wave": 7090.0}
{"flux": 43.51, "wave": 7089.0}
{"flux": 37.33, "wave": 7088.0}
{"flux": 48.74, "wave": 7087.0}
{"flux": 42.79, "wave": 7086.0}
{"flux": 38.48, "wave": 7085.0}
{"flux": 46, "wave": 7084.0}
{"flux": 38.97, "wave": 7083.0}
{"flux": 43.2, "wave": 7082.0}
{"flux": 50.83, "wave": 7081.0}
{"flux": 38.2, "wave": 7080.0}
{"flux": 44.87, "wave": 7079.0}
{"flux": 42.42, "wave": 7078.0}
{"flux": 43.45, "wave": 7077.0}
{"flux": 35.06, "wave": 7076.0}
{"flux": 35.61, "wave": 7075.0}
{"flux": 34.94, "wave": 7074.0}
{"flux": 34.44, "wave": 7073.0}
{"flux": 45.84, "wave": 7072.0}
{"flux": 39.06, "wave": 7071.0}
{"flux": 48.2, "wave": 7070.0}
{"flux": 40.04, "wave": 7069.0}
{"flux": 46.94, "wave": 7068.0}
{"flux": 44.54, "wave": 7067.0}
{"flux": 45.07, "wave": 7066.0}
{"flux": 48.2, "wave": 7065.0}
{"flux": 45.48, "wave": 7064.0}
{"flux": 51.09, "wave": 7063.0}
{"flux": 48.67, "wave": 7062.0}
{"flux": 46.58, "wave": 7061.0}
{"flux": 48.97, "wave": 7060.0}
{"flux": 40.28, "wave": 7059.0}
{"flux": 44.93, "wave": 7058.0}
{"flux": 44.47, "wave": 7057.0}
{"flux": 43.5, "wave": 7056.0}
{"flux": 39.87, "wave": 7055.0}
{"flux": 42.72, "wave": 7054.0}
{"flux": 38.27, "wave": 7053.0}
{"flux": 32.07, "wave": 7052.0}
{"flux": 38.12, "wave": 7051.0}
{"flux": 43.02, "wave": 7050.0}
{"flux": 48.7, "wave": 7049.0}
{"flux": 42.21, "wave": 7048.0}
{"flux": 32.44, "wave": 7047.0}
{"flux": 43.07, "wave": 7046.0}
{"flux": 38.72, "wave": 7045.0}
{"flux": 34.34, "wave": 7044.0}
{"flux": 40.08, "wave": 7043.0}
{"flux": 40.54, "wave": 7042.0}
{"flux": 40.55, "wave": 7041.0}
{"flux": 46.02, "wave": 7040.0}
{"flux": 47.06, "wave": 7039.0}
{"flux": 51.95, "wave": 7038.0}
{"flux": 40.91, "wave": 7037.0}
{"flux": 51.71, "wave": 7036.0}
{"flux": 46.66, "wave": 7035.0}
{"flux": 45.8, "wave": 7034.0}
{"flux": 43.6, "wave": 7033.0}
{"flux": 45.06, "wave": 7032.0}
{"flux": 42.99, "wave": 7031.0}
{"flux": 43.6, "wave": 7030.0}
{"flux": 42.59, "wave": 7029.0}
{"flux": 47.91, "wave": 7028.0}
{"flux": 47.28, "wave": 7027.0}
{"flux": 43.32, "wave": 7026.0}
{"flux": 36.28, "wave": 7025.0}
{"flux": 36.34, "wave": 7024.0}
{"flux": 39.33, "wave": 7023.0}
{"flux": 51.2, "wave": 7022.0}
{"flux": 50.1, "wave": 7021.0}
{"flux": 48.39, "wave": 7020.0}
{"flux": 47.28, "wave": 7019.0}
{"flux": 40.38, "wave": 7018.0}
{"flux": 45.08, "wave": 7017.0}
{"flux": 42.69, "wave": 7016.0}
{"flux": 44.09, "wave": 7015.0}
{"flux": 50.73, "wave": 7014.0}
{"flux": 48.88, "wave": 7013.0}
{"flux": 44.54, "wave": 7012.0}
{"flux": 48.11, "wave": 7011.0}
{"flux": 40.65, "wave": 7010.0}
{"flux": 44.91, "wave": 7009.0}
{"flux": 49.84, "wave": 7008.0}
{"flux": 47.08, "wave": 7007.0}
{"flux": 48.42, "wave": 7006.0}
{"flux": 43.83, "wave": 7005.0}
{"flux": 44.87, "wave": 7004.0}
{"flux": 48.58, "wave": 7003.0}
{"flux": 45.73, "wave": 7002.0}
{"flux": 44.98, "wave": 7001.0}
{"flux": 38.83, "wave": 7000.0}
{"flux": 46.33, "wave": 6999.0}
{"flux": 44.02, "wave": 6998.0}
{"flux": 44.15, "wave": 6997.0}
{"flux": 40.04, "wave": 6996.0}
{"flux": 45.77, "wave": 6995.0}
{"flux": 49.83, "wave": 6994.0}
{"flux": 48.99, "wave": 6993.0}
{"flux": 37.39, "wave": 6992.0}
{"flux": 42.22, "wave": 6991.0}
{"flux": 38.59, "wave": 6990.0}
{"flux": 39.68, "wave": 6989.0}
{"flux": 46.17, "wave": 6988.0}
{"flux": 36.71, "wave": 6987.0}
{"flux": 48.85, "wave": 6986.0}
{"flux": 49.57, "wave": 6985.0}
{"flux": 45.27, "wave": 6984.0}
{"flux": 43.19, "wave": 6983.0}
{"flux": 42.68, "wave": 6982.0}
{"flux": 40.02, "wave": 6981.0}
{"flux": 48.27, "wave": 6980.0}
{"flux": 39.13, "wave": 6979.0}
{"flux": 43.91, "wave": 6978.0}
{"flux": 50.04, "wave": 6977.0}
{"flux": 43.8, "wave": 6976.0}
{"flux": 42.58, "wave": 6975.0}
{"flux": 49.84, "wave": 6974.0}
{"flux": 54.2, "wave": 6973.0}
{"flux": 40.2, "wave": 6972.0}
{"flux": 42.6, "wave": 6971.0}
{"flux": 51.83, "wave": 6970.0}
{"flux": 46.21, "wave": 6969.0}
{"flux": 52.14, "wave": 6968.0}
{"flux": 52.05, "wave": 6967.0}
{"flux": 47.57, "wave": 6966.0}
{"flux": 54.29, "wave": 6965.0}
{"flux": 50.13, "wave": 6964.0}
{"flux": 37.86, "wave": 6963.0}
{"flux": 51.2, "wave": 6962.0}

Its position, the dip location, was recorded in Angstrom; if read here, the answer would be 7246.0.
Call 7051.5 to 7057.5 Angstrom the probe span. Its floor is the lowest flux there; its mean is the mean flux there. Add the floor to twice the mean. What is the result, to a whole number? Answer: 112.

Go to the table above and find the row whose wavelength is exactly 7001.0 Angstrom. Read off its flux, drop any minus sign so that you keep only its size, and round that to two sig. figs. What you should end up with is 45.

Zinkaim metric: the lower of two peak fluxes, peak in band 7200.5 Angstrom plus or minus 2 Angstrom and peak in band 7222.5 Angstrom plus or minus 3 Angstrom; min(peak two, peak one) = 43.7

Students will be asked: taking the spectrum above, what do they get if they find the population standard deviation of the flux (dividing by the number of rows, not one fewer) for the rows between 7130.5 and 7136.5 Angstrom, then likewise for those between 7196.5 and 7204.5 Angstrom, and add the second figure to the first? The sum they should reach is 7.2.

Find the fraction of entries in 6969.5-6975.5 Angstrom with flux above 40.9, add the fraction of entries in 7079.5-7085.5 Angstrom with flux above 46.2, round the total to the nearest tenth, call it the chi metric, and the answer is 1.0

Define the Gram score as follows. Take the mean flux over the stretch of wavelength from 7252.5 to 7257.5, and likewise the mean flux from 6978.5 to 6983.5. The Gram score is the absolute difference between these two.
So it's 0.2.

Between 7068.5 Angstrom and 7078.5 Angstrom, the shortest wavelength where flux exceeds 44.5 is 7070.0 Angstrom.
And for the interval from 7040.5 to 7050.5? 7049.0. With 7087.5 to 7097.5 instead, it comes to 7090.0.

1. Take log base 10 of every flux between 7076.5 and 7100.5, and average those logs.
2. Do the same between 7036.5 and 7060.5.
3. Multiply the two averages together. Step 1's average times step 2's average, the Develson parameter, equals 2.62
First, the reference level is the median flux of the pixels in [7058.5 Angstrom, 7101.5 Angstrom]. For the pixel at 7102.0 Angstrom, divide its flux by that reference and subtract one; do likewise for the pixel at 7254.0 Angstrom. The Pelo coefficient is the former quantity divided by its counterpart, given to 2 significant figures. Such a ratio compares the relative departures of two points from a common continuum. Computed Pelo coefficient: -21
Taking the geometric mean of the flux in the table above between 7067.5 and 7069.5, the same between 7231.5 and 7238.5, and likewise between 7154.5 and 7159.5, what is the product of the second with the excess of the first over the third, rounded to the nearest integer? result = 90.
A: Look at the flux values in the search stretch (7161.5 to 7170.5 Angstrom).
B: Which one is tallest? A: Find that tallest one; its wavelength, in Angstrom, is 7166.0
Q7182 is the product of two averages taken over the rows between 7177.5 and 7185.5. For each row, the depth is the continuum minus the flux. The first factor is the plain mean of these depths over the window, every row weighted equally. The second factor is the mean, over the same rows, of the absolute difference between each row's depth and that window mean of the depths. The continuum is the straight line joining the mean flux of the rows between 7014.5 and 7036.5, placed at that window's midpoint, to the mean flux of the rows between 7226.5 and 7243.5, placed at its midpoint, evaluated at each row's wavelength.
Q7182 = 6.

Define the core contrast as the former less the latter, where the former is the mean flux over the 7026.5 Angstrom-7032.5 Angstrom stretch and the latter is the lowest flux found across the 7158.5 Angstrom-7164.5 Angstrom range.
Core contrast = 7.3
